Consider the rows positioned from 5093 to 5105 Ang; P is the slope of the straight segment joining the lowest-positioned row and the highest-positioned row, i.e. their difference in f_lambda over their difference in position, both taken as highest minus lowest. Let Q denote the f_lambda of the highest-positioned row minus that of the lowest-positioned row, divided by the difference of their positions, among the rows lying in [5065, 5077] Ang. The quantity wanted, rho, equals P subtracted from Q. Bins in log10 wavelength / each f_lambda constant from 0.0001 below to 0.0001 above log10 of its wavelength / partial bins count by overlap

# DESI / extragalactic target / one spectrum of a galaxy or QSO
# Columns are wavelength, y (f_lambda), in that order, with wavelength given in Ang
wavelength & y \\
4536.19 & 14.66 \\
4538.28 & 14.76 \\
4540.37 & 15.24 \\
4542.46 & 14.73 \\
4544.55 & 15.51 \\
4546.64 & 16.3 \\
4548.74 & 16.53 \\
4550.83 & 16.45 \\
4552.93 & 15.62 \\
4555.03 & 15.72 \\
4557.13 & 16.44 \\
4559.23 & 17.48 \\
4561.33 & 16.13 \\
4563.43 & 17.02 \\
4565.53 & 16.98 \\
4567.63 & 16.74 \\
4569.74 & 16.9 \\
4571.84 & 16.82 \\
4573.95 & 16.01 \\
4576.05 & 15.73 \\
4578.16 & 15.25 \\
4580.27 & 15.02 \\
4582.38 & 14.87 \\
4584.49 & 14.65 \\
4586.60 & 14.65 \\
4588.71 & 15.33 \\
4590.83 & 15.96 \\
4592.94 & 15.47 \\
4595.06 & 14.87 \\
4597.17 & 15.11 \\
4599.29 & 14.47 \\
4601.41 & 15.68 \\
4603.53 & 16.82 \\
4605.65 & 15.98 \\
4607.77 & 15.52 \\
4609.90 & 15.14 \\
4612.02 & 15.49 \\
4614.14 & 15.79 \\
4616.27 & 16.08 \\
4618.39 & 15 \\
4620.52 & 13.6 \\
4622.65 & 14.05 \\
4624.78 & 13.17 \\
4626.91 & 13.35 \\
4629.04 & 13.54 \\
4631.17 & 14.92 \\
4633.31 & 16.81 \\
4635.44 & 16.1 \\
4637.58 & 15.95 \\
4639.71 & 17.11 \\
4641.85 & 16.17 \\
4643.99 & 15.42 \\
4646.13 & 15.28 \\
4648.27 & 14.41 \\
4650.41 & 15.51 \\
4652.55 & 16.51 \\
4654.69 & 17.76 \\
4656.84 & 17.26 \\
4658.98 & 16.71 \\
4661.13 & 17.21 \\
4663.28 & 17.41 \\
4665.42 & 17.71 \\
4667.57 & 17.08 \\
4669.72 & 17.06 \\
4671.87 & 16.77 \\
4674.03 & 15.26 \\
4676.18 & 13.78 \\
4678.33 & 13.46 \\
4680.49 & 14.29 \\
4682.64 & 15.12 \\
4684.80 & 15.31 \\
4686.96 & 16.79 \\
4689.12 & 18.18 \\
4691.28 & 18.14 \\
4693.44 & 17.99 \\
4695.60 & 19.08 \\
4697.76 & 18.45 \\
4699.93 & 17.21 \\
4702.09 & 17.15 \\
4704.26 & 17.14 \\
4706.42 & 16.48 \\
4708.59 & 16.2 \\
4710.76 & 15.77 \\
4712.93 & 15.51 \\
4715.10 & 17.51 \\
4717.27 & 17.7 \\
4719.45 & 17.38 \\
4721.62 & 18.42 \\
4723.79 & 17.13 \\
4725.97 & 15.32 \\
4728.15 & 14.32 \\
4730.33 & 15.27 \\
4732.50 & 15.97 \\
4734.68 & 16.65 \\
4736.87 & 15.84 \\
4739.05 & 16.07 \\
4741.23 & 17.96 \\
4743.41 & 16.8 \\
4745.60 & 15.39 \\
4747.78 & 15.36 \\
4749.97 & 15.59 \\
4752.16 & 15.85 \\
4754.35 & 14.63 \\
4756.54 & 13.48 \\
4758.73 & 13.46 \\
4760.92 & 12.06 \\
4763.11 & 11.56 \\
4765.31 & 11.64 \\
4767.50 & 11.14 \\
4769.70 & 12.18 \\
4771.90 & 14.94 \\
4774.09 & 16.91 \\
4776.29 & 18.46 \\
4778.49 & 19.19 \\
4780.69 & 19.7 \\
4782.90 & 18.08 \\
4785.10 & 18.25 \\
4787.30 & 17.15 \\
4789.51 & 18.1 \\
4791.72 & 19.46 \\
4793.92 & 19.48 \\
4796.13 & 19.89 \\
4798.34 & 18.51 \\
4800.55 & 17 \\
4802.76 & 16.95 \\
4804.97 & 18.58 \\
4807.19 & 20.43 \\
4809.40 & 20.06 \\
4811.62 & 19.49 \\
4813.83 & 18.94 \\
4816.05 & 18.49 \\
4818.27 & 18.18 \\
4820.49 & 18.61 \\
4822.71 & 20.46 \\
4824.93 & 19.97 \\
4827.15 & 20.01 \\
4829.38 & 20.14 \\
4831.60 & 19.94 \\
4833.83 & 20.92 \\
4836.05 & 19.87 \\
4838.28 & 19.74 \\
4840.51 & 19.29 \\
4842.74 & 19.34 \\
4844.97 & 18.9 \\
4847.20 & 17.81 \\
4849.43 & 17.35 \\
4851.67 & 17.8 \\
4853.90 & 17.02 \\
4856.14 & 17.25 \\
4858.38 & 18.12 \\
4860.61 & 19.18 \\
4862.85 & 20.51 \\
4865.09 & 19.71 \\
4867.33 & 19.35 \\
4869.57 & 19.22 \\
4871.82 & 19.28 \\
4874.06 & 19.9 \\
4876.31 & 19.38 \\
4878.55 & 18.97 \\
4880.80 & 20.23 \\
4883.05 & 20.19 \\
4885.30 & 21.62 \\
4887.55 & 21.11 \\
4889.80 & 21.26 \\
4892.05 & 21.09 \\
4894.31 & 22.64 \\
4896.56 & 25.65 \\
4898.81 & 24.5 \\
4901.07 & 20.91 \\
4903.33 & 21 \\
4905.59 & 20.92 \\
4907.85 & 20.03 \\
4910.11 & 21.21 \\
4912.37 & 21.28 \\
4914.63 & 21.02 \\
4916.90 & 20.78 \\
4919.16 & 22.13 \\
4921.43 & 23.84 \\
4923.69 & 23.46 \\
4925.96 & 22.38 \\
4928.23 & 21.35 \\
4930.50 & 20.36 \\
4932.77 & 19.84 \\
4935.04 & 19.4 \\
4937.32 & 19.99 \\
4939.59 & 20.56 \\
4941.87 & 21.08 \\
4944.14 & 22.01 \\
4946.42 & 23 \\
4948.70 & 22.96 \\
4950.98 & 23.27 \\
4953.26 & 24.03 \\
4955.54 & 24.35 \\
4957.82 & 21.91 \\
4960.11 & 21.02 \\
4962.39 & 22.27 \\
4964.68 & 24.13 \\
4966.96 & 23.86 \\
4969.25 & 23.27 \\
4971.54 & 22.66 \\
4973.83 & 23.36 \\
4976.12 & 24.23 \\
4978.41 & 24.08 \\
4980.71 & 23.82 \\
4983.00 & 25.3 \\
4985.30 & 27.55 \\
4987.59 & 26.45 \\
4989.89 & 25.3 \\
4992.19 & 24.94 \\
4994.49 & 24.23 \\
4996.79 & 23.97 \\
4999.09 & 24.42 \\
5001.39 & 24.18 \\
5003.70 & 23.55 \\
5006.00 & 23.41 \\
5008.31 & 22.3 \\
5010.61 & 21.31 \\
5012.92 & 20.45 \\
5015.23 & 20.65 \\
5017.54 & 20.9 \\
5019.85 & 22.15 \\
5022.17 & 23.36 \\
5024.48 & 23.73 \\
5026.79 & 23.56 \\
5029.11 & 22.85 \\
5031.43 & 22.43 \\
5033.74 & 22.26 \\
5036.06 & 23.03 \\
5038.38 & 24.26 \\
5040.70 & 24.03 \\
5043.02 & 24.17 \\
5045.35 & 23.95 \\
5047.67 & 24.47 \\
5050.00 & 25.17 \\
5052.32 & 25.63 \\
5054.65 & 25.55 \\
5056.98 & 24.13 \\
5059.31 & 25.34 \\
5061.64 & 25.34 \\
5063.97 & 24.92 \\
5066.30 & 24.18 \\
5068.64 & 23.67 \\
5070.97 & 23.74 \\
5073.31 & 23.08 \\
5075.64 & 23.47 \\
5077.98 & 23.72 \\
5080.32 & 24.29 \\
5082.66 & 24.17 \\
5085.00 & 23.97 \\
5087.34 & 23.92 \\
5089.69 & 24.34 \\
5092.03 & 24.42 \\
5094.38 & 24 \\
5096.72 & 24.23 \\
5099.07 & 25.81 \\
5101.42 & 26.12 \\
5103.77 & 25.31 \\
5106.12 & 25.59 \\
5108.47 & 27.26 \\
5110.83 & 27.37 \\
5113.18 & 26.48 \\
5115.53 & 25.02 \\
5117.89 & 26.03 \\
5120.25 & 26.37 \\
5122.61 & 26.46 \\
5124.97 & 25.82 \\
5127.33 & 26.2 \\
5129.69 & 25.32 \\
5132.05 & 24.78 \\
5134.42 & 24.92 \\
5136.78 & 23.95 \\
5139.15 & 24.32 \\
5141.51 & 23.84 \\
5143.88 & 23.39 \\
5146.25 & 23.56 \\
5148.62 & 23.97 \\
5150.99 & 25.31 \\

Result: -0.22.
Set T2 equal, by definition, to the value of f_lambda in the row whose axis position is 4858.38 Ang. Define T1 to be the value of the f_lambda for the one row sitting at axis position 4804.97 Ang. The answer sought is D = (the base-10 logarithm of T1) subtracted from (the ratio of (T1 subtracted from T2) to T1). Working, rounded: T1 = 18.58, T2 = 18.12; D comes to -1.3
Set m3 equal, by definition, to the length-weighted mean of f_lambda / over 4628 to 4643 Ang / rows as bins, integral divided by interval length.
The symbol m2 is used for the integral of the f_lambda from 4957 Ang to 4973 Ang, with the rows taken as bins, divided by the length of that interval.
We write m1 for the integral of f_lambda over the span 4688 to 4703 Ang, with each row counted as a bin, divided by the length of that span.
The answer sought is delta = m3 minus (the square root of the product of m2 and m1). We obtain -4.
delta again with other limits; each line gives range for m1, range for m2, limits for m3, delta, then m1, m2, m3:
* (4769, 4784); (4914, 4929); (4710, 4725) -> -2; 17.2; 22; 17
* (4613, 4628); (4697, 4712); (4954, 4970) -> 7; 14.4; 17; 23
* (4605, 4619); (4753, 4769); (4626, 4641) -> 1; 15.6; 13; 15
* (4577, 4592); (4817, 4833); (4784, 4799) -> 1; 15.1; 20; 19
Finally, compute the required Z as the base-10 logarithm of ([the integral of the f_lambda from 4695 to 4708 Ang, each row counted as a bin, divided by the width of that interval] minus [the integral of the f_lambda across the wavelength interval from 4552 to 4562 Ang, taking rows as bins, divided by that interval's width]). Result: 0.08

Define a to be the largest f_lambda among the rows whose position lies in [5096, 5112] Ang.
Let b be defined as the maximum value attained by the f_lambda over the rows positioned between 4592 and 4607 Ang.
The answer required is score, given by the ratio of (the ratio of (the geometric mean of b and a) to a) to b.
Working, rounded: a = 27.37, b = 16.82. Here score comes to 0.0466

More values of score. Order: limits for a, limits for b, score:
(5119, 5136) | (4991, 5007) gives 0.0389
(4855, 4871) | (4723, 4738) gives 0.0534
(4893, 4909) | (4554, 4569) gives 0.0472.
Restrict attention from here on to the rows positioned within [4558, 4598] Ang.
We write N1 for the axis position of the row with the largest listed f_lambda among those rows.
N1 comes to 4559.23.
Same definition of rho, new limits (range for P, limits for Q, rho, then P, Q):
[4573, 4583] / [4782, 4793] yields 0.29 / -0.14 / 0.16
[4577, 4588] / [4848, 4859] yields 0.16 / -0.07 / 0.09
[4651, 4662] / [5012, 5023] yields 0.23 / 0.08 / 0.31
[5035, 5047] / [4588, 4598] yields -0.13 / 0.10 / -0.03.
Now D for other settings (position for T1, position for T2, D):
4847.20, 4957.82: -1.0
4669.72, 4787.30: -1.2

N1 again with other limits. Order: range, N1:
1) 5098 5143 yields 5110.83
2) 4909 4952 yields 4921.43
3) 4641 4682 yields 4654.69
